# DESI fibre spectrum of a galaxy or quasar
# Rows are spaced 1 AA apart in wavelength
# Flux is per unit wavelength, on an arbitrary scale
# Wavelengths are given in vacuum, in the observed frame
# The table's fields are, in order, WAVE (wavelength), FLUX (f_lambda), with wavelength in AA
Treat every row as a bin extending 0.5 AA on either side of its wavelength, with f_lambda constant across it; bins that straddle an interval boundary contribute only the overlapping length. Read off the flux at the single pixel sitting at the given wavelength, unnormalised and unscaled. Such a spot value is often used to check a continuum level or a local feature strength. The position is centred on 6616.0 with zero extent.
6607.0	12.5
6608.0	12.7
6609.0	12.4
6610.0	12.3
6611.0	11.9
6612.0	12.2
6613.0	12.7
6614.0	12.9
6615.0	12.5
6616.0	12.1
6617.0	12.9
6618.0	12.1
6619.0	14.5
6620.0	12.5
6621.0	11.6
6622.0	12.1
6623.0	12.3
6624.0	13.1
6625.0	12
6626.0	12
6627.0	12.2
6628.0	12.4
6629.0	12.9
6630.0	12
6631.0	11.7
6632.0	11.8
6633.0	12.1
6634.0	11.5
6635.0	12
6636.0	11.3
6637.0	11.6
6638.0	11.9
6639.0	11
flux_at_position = 12.1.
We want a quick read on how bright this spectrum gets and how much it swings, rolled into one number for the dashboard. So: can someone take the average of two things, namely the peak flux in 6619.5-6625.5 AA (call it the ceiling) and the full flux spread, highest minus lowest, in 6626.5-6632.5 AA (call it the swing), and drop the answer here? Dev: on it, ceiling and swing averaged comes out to 7.15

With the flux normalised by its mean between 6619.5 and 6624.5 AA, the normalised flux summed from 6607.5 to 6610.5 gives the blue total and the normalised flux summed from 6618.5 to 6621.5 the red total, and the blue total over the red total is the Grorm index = 0.97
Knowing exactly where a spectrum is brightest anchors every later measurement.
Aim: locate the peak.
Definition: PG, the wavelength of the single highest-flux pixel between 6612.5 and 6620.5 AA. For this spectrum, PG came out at 6619.0 AA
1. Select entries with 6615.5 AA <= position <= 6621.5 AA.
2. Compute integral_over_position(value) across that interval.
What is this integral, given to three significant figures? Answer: 75.7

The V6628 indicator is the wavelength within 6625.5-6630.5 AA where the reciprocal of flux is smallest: 6629.0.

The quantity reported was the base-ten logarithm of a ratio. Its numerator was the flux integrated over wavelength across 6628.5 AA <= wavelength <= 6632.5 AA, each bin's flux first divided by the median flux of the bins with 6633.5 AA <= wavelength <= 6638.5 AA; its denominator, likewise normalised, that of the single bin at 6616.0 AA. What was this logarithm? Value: 0.602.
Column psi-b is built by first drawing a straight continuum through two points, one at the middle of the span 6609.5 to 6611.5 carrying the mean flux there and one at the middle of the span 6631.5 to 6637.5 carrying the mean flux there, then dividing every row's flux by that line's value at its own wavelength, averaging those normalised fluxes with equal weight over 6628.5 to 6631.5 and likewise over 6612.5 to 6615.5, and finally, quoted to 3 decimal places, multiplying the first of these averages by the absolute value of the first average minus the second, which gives 0.020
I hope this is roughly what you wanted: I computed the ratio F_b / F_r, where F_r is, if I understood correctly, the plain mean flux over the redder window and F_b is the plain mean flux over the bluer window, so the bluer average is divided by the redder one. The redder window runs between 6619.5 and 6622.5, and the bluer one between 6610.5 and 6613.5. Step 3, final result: 1.02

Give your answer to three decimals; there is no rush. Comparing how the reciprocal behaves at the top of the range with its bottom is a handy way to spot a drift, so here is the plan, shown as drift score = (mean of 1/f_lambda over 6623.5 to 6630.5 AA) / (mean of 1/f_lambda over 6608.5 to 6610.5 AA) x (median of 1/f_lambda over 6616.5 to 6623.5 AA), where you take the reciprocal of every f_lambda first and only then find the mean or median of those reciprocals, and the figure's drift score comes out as 0.081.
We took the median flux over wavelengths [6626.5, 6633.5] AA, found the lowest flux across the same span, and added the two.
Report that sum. 23.8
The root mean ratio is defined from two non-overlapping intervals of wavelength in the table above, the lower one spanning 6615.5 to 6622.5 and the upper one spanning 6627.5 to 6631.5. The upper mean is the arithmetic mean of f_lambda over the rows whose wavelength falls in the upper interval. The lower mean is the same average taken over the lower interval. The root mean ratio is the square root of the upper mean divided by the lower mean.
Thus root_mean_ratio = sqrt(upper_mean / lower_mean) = 0.988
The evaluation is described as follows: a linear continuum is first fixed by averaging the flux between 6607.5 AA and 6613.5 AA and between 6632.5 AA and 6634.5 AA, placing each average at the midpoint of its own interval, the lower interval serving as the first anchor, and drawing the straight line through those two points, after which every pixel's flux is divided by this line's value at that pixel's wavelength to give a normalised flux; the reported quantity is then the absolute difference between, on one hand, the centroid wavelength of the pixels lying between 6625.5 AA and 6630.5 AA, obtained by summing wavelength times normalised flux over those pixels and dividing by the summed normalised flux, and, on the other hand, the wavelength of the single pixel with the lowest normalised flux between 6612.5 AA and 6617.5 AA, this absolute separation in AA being 12.0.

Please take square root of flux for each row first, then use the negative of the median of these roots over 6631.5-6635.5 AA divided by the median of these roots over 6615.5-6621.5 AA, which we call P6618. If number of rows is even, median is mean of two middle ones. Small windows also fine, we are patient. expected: -0.984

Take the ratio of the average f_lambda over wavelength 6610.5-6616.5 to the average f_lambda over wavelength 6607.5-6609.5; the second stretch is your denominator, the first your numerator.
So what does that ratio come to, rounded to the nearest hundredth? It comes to 0.99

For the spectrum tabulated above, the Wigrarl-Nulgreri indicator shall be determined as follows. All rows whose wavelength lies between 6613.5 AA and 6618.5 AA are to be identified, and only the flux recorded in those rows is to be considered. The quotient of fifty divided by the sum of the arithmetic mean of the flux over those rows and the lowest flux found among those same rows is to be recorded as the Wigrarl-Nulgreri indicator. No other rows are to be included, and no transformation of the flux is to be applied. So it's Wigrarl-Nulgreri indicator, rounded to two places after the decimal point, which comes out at 2.03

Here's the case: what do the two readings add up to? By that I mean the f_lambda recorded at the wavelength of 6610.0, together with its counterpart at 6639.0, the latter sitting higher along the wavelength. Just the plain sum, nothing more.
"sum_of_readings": 23.3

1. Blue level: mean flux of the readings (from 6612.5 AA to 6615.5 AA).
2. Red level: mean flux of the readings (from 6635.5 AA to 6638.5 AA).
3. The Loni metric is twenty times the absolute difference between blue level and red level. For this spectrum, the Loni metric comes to 22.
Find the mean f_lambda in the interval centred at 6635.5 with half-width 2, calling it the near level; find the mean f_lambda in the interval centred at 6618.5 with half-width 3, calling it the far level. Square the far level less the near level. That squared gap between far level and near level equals 1.0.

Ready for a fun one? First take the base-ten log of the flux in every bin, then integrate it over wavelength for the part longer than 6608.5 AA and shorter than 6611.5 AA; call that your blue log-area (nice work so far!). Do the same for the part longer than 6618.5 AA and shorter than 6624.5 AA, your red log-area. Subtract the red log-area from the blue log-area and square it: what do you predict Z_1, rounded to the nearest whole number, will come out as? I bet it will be 11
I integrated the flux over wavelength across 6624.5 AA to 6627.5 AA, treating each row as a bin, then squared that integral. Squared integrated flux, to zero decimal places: 1310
